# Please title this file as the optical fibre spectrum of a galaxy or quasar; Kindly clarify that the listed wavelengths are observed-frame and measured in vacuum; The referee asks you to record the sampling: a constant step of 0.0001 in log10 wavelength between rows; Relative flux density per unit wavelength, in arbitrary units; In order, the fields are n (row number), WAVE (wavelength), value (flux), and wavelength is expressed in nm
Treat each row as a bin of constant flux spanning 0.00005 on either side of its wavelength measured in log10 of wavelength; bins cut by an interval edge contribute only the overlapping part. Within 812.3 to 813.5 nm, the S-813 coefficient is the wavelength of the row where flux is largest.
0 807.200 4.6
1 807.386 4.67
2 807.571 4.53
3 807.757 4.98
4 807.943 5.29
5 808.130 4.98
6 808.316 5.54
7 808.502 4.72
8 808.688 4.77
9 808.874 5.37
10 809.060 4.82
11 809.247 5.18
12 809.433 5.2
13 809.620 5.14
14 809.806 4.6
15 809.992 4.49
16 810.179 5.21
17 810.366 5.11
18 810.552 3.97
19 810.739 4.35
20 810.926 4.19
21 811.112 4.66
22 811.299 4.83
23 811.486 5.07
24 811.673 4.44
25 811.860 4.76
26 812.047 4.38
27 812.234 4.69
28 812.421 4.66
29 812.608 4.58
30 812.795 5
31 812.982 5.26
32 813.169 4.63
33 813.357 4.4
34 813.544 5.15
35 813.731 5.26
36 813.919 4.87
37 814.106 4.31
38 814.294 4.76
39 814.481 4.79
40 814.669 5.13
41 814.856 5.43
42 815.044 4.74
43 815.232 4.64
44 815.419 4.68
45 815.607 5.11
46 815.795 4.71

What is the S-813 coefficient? 812.982 nm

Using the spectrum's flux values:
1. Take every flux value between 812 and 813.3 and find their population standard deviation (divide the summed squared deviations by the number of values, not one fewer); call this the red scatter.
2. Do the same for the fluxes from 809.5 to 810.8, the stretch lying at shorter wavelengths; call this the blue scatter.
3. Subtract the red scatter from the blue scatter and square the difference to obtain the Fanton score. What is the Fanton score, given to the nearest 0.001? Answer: 0.027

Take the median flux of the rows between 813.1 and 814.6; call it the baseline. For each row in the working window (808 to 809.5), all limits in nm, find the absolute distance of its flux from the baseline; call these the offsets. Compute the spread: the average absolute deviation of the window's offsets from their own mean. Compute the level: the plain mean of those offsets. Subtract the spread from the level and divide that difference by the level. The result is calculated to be 0.25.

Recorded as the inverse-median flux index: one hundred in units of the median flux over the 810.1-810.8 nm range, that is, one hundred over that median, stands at 21.1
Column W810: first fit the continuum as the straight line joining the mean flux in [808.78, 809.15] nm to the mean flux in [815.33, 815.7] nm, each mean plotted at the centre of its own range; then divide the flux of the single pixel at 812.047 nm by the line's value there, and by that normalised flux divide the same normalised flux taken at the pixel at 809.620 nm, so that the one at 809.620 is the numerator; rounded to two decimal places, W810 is 1.16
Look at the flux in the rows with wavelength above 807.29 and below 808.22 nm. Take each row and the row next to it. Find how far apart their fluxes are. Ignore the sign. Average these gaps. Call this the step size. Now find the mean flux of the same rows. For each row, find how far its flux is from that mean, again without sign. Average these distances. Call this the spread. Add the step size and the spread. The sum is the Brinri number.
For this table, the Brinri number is 0.53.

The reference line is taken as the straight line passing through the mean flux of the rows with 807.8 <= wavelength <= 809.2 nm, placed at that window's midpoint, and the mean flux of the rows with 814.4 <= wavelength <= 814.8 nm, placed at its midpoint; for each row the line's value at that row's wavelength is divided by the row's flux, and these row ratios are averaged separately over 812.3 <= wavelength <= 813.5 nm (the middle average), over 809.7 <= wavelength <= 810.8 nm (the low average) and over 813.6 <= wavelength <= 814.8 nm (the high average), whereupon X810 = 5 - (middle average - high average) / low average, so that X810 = 4.977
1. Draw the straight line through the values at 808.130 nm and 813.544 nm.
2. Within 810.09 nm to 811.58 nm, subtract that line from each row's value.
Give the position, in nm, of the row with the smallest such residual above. 810.552 nm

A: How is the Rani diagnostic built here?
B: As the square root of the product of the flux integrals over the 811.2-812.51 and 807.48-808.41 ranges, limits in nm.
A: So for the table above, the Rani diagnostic 5.38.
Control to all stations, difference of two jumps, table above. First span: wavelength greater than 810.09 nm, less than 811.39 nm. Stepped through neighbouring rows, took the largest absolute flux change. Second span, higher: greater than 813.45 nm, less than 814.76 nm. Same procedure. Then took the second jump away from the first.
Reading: 0.58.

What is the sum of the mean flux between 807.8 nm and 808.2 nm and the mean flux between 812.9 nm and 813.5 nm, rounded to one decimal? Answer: 9.9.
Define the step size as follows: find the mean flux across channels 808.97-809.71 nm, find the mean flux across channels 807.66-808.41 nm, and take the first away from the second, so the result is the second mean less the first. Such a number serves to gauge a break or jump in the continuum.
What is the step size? 0.11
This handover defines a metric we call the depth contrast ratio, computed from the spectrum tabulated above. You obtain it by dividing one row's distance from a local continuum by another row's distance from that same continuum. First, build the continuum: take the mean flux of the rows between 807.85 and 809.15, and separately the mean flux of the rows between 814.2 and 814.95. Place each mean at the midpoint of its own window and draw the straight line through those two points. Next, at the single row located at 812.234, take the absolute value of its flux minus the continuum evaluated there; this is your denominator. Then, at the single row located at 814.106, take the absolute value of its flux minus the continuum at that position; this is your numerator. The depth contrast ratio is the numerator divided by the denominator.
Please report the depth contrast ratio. 2.0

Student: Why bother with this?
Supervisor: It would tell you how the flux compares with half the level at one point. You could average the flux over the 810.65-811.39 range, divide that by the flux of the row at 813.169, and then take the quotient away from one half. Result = -0.47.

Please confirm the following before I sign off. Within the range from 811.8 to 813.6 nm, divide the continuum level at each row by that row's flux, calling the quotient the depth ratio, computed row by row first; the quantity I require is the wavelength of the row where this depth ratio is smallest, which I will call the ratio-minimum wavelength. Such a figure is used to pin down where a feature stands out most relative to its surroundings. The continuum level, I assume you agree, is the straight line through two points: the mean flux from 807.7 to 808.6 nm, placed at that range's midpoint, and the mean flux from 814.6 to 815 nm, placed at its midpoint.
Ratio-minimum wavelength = 812.982 nm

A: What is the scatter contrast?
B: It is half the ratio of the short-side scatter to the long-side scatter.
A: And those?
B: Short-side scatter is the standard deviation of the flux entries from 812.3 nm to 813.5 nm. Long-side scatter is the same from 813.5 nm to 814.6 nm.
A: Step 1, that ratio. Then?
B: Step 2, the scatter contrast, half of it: 0.47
